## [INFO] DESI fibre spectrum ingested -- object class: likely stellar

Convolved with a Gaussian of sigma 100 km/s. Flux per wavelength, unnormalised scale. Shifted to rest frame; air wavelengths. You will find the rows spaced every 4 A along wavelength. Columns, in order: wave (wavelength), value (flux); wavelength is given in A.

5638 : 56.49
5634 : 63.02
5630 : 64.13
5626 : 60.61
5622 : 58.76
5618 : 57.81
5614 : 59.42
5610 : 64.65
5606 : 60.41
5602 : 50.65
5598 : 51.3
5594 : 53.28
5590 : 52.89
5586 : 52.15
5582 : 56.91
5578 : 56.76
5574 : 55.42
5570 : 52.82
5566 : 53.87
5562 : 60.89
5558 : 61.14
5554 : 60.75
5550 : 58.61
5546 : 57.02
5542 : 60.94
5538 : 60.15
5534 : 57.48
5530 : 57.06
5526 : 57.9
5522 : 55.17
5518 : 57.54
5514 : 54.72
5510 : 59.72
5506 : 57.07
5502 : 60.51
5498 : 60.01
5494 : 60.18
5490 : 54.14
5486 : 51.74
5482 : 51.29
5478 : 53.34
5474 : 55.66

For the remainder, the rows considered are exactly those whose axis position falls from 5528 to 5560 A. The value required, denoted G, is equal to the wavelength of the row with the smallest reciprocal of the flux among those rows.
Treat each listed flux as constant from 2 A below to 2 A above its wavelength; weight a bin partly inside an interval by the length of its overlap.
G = 5558 A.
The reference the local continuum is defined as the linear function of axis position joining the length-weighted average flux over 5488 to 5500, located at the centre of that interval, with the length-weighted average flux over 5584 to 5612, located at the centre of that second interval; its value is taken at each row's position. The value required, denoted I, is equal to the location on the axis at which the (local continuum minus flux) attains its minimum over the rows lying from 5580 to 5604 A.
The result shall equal 5582 A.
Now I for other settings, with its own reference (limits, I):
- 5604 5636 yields 5630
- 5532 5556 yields 5554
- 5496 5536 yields 5502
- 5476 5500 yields 5494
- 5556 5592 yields 5558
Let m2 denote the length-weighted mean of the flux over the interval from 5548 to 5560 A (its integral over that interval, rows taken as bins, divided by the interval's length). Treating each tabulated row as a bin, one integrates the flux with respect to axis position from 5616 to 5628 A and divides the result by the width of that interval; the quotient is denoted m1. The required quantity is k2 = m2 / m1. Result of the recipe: 1.02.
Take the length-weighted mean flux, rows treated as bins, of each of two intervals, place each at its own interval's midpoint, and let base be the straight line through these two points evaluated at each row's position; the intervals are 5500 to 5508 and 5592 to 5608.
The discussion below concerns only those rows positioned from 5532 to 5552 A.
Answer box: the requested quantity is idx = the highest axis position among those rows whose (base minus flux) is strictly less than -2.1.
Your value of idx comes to 5550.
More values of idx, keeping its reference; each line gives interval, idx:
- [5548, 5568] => 5562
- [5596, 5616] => 5614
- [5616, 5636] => 5634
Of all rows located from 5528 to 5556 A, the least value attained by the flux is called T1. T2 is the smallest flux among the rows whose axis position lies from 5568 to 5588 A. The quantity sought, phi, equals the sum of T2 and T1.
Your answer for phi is 109.2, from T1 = 57.02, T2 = 52.15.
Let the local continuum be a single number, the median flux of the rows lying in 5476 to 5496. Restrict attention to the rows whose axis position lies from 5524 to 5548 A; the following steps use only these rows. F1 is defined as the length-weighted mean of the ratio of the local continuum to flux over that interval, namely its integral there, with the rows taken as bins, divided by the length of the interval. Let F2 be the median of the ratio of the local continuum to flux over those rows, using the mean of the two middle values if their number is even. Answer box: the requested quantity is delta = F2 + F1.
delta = 1.84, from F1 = 0.914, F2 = 0.92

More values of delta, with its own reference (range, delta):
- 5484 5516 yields 1.85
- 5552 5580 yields 1.87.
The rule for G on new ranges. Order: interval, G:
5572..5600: 5582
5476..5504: 5502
